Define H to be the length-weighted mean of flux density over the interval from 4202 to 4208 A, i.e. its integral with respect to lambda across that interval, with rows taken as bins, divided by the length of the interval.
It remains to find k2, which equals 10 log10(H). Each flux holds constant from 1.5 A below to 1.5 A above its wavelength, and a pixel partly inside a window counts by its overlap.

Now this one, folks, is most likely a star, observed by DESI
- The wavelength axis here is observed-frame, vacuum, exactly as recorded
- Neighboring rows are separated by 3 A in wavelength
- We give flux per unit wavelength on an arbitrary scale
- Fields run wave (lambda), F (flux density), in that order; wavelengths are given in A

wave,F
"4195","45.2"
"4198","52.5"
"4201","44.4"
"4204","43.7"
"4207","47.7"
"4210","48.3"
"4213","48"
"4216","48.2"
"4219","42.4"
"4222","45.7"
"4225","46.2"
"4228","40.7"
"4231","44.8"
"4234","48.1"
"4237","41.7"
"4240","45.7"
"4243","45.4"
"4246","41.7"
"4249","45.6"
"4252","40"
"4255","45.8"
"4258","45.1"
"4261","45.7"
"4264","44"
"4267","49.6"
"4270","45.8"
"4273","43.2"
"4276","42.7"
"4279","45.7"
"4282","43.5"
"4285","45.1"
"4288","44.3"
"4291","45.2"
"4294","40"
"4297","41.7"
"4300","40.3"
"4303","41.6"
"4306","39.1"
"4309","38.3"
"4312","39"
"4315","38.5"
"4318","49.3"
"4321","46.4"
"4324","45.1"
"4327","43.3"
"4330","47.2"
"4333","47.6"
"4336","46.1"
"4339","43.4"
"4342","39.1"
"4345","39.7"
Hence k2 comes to 16.6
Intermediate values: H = 45.4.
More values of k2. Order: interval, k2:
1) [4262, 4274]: 16.6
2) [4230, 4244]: 16.5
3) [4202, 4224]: 16.7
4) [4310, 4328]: 16.4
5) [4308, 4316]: 15.9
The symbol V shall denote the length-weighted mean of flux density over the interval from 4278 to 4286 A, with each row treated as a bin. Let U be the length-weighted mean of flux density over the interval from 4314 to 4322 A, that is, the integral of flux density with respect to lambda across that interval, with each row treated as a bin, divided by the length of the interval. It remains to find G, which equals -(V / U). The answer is -0.99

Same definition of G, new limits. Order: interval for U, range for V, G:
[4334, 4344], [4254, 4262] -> -1.06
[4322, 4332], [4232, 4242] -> -1.00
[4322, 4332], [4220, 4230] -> -0.97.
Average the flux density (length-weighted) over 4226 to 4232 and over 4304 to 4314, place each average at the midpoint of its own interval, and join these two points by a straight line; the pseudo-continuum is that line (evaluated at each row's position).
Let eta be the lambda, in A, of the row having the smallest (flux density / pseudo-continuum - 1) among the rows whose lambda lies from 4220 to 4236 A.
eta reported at 4228 A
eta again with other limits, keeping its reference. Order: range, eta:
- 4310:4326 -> 4315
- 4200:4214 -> 4204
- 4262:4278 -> 4276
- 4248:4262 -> 4252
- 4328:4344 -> 4342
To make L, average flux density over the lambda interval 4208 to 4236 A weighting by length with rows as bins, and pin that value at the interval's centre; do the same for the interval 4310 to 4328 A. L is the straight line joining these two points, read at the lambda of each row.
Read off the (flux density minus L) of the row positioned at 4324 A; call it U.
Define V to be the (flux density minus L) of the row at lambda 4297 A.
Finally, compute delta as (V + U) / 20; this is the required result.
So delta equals -0.03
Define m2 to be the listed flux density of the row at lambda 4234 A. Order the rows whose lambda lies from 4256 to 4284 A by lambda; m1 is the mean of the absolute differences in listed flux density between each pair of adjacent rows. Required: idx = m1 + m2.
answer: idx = 51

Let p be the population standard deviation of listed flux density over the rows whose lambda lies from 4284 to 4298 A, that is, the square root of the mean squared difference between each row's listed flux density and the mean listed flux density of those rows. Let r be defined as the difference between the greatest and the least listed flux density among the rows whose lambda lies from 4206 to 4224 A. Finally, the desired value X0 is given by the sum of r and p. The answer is 7.96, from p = 2.1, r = 5.9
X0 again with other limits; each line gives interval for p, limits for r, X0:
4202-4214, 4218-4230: 7.37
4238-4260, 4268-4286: 5.27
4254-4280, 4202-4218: 6.49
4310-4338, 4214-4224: 9.35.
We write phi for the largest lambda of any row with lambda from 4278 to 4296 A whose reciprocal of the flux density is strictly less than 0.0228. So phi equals 4291 A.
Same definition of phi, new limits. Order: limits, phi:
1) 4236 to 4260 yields 4258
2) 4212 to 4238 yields 4234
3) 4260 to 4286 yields 4285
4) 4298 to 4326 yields 4324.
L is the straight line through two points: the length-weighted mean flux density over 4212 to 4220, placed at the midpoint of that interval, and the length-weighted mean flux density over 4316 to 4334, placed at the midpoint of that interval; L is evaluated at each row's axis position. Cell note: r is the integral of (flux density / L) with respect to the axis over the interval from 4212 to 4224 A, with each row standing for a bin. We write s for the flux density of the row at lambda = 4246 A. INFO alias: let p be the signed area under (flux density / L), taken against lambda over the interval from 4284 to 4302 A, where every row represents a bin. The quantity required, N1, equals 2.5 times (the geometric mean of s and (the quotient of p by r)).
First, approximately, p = 16.6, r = 12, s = 41.7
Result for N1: 19.1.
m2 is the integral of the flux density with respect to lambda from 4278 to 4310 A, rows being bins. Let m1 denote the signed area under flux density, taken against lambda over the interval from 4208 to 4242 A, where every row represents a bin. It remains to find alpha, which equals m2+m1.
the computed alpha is 2898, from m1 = 1546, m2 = 1352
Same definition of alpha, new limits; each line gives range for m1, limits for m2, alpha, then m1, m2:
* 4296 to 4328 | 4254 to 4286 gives 2788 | 1345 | 1443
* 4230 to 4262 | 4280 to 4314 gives 2840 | 1424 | 1416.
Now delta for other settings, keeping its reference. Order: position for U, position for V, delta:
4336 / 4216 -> 0.27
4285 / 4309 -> -0.23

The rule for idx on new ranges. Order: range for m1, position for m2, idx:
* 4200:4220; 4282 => 45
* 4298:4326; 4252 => 43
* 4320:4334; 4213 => 50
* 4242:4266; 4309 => 41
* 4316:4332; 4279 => 48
